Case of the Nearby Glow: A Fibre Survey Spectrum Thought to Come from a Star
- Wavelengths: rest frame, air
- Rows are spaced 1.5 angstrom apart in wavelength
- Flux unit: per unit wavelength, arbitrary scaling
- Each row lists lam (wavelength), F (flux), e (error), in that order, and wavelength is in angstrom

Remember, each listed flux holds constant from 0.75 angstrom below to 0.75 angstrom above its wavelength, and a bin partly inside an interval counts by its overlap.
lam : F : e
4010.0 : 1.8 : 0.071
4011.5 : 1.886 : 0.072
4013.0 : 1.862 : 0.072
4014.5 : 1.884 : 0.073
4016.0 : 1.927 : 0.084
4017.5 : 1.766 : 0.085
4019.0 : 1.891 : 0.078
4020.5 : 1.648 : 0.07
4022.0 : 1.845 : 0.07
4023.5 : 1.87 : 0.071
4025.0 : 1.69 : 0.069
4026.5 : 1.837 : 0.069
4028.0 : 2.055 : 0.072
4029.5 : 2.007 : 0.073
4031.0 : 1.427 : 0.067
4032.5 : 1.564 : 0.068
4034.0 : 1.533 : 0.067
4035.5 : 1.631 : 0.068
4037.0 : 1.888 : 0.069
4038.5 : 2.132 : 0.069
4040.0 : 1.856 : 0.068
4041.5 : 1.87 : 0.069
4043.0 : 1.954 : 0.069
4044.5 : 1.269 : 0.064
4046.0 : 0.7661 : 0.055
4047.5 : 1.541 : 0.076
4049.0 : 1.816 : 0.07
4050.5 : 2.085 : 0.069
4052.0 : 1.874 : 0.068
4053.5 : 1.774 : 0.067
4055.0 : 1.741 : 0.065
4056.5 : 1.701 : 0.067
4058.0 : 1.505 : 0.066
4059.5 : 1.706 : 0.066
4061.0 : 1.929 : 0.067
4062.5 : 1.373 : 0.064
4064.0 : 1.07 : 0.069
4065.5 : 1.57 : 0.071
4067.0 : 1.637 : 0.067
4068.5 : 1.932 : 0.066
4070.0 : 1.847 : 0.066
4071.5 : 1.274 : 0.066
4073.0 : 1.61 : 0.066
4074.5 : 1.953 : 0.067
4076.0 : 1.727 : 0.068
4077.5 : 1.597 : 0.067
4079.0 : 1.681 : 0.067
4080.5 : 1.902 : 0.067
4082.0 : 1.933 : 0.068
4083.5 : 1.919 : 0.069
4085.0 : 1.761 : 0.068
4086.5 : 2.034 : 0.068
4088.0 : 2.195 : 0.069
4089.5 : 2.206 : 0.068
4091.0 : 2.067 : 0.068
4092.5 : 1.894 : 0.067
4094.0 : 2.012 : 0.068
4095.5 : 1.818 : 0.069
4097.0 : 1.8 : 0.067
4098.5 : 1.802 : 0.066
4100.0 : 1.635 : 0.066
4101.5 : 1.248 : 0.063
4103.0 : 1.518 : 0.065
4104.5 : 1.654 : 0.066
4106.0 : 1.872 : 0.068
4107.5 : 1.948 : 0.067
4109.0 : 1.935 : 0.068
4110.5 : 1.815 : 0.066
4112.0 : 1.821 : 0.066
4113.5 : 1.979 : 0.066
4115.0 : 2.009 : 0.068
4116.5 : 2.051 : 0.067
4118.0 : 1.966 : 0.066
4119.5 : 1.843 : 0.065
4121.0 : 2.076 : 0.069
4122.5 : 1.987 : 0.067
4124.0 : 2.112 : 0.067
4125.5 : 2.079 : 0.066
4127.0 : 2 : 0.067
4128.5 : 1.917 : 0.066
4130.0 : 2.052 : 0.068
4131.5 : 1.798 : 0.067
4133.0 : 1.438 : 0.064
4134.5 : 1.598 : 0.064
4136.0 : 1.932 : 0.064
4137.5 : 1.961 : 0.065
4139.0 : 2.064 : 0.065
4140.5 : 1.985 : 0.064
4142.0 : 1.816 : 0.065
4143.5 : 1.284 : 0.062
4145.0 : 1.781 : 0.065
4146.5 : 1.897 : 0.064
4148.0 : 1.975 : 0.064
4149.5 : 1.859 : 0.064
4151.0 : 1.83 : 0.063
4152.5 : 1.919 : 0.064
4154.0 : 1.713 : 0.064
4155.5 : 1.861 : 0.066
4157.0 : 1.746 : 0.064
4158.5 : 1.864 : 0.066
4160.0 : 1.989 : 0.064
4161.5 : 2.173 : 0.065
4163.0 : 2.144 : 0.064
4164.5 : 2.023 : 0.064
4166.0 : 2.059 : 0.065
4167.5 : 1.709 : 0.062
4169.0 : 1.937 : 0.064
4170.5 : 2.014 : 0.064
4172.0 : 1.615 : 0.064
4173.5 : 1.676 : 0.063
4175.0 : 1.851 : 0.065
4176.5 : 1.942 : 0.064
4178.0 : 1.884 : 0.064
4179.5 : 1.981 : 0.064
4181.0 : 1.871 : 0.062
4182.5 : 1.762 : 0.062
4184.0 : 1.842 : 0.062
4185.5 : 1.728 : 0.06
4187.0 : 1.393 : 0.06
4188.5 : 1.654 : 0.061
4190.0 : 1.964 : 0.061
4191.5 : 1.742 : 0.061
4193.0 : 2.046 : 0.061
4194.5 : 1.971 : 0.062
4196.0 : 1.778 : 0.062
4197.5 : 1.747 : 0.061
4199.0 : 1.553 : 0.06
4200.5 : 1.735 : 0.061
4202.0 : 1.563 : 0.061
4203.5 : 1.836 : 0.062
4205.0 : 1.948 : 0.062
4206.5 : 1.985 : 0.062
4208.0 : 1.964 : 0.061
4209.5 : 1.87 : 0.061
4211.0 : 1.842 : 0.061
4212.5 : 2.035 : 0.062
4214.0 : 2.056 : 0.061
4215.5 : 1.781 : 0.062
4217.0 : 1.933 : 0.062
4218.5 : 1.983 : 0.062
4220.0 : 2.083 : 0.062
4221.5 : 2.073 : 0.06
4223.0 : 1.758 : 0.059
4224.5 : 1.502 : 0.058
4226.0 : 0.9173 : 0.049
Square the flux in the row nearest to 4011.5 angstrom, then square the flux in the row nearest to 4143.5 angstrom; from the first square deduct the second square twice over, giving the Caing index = 0.3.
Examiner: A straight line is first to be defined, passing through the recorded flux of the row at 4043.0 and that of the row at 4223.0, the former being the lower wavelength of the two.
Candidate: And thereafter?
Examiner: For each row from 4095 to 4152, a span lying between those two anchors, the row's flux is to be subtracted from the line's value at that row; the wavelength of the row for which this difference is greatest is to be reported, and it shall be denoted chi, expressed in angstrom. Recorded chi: 4101.5 angstrom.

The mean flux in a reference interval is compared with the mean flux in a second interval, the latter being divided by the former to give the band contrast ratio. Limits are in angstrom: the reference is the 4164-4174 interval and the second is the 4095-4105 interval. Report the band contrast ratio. 0.88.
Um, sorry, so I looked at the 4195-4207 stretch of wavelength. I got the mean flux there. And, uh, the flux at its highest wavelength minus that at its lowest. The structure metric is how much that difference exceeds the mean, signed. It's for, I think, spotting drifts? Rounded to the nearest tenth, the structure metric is -1.6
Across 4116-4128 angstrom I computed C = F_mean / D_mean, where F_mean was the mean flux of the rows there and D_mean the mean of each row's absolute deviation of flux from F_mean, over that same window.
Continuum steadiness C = 31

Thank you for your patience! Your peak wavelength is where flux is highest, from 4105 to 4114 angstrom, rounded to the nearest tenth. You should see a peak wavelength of 4113.5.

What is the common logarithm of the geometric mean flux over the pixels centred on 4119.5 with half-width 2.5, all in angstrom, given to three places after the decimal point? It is 0.292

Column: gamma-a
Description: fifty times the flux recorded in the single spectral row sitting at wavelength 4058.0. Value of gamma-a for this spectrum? 75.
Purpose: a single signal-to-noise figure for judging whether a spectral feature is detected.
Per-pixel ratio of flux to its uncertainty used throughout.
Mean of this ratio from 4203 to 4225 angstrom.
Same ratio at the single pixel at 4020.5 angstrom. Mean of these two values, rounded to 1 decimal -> 27.4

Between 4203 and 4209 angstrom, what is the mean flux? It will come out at 1.93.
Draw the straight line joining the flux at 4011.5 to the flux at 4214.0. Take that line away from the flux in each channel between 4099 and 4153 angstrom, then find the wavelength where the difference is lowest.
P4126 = 4101.5 angstrom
